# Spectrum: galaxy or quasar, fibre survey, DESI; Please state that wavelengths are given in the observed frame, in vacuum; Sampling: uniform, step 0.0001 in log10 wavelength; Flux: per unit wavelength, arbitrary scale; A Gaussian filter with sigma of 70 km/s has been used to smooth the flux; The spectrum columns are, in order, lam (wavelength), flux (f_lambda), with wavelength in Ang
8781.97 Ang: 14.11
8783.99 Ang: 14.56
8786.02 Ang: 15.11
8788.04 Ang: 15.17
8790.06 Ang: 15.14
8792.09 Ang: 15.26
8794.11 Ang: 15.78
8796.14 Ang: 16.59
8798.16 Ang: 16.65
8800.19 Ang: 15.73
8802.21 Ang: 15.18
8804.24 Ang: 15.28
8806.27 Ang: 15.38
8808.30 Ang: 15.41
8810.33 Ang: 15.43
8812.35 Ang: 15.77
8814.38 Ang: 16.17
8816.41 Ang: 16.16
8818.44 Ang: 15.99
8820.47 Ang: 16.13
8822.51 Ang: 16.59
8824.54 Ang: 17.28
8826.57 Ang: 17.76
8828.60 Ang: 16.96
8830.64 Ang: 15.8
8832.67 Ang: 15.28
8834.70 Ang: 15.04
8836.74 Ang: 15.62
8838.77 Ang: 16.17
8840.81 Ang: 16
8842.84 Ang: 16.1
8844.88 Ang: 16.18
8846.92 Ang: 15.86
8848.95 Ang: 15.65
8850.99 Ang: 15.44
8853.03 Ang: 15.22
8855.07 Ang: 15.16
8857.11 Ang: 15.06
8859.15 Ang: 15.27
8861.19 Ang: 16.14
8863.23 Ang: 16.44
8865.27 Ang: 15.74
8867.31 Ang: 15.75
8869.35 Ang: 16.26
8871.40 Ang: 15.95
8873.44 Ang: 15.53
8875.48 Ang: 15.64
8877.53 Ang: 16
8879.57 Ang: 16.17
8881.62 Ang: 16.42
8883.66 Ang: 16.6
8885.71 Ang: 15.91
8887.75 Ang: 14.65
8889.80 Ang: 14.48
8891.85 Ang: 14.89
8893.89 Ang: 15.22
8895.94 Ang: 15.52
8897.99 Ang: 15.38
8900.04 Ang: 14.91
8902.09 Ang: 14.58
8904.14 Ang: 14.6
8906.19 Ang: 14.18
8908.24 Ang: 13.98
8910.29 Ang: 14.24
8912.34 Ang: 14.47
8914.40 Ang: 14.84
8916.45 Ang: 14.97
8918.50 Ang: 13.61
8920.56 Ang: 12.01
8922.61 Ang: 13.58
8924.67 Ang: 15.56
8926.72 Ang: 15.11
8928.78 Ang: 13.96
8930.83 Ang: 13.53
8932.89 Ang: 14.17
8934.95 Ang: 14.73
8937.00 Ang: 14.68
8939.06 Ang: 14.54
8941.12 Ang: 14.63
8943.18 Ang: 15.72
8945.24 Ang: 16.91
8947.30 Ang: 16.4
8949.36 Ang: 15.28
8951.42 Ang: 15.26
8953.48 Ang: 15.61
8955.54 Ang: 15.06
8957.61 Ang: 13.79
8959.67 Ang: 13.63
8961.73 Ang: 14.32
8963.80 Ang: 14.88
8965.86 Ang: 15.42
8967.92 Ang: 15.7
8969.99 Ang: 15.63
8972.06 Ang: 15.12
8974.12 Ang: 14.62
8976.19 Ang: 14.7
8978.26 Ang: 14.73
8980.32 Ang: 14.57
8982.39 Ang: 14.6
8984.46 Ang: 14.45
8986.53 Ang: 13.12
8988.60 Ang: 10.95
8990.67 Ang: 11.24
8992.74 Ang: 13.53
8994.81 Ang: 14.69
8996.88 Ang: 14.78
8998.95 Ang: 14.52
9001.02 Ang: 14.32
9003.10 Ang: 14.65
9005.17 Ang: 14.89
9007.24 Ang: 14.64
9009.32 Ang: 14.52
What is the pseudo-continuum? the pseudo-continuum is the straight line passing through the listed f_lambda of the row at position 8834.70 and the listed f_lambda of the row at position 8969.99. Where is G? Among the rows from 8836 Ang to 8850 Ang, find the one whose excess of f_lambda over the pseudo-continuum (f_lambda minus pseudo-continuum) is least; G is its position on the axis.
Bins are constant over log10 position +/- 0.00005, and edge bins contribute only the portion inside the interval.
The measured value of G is 8848.95 Ang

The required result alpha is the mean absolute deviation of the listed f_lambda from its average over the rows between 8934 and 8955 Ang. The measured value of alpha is 0.63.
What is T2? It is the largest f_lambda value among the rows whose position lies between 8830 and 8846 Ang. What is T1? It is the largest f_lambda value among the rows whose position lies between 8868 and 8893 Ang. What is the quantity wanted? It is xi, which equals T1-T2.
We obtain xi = 0.4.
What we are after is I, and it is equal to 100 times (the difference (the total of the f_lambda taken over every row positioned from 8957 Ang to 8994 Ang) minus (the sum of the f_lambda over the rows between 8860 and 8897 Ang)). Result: -2831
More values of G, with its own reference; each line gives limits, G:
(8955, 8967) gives 8959.67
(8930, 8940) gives 8930.83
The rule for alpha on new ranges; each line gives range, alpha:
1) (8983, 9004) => 1.13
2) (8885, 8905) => 0.39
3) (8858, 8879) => 0.29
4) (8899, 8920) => 0.35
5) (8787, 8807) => 0.46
